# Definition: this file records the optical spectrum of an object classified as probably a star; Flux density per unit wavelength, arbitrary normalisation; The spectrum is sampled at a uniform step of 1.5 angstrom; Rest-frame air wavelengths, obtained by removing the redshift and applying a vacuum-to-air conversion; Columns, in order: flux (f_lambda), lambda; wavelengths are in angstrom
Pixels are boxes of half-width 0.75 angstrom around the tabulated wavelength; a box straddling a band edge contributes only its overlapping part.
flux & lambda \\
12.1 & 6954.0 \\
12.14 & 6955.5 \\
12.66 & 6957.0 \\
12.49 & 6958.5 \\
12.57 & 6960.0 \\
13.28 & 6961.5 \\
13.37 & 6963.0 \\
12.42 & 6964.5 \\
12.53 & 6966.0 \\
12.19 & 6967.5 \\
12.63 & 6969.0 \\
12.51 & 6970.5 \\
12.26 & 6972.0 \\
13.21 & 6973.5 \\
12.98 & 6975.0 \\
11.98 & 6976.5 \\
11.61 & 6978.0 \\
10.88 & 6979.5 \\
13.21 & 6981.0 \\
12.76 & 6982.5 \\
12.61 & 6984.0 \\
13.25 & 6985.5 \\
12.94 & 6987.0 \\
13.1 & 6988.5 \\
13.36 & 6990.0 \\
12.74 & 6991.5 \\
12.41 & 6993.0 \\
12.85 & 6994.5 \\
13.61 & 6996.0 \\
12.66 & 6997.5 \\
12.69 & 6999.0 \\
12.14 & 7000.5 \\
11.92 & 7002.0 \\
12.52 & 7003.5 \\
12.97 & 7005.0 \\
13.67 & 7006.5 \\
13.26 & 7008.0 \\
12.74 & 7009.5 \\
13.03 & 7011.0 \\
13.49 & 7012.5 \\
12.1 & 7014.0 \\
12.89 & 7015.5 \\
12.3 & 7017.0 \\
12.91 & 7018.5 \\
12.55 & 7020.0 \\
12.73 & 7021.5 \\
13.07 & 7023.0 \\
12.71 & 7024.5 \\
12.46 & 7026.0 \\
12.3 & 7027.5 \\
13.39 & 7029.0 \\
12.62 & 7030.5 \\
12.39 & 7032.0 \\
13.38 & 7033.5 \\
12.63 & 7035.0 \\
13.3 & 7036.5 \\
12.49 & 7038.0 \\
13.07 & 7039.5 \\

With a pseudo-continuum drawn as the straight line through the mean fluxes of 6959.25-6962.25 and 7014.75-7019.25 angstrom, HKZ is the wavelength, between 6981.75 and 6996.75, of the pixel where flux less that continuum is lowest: 6993.0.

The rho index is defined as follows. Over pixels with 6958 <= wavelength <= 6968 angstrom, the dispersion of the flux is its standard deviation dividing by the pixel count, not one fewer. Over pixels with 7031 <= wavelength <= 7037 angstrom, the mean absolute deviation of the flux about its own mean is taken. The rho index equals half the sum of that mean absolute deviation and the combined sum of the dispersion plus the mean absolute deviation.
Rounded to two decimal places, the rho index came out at 0.62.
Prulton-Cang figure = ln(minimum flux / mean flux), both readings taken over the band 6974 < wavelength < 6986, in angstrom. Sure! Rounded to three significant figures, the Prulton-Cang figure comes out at -0.132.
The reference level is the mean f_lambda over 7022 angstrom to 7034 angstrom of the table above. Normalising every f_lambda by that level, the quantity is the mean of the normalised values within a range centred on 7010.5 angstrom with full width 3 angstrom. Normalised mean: 1.01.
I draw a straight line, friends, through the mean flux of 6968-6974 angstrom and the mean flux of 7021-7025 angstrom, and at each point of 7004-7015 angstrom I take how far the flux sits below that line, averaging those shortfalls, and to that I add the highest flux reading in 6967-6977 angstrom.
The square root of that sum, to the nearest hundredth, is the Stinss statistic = 3.60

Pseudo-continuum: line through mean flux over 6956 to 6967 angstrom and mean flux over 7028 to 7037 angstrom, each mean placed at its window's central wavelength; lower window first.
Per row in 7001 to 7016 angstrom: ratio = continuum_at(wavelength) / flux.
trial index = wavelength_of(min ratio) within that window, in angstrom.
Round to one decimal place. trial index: 7006.5 angstrom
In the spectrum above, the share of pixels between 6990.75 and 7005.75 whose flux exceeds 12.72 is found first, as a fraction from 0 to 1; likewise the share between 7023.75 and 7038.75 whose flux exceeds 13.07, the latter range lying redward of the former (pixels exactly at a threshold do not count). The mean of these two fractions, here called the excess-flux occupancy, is 0.350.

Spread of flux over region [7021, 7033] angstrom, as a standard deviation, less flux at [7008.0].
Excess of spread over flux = -12.9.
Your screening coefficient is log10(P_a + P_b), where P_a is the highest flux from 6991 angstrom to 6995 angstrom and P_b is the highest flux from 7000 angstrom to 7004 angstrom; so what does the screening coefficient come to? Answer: 1.40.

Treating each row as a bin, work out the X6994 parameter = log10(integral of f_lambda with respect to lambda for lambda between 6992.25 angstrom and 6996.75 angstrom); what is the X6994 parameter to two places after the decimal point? 1.77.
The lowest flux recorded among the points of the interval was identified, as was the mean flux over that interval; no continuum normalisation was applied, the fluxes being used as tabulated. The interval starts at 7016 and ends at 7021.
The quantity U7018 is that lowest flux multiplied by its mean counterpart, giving 155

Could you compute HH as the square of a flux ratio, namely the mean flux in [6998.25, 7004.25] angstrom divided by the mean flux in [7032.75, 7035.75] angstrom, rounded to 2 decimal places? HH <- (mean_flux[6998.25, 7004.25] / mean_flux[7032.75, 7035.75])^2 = 0.90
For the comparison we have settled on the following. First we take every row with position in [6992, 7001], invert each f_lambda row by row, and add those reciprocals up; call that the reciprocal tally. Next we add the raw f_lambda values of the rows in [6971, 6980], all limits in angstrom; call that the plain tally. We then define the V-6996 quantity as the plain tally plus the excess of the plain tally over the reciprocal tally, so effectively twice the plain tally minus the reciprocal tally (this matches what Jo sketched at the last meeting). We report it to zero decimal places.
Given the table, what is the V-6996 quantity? 145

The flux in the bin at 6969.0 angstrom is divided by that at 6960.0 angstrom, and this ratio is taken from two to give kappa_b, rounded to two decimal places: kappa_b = 1.00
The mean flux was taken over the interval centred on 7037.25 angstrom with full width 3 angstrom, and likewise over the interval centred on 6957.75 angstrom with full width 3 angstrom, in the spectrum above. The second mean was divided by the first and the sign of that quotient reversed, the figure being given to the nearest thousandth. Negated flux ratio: -0.975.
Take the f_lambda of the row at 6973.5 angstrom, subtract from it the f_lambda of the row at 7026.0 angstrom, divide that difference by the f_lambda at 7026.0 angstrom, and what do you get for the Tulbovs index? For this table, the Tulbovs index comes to 0.060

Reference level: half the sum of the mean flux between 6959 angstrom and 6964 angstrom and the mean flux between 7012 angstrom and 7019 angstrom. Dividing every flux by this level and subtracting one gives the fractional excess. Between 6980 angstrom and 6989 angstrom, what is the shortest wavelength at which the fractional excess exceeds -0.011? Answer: 6981.0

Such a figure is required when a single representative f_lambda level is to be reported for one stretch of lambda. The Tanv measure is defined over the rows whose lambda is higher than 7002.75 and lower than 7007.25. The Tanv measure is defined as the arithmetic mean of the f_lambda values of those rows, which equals 13.05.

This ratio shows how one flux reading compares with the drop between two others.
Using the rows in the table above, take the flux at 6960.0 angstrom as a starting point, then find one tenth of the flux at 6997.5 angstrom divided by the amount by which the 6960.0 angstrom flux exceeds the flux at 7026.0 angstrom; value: 12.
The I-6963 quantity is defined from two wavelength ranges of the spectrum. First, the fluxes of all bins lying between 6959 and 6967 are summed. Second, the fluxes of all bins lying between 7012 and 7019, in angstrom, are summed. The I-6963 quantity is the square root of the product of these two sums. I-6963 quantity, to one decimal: 63.9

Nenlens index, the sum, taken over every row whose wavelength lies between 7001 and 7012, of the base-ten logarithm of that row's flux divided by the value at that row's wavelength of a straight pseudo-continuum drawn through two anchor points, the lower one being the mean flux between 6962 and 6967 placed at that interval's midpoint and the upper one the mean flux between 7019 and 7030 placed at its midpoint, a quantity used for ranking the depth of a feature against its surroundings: 0.026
